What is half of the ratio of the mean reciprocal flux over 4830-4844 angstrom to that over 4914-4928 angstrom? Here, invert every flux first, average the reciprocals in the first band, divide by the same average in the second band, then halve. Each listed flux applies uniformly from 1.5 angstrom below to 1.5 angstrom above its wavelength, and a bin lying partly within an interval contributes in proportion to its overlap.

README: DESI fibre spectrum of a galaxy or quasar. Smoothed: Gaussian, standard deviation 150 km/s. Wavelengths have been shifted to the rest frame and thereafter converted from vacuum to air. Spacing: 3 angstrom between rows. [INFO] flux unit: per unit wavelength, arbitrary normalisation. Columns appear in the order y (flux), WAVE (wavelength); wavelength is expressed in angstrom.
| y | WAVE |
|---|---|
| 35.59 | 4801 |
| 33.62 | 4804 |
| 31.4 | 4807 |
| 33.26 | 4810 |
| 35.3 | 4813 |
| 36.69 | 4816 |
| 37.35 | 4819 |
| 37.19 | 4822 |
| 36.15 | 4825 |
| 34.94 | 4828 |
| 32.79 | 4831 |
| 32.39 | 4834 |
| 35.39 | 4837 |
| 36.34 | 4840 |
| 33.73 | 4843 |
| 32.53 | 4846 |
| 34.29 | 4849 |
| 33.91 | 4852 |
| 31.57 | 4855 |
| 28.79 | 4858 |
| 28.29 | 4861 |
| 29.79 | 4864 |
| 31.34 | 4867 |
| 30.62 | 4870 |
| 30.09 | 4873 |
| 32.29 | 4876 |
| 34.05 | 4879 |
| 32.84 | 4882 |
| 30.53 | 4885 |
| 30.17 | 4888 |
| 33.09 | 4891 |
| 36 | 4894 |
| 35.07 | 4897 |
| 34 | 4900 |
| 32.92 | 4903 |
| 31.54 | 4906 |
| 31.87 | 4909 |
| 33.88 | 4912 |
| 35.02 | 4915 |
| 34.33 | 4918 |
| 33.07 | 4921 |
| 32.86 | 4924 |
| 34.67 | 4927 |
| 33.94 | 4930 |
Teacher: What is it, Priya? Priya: 0.50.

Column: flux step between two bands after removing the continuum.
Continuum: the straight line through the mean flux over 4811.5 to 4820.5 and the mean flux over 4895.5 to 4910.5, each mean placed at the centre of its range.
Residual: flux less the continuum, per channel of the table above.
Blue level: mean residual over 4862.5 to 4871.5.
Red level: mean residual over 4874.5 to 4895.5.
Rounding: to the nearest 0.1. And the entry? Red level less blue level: 2.8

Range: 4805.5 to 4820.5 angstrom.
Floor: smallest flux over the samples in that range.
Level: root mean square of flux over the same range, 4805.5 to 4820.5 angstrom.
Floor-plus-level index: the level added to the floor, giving 66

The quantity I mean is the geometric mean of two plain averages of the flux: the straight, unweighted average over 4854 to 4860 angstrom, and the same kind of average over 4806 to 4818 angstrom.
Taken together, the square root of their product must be 32.1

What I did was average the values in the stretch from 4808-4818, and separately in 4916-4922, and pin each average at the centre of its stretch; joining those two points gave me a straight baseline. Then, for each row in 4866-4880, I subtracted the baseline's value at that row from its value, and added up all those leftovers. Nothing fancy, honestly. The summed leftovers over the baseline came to -13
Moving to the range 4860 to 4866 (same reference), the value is -11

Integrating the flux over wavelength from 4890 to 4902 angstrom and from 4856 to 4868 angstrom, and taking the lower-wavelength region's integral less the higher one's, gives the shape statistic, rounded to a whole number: -60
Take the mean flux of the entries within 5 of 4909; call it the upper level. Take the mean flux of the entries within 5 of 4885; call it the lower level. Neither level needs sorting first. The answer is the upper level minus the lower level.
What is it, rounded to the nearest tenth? 1.2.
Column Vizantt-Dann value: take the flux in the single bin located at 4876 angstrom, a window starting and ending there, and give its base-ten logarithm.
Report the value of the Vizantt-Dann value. 1.51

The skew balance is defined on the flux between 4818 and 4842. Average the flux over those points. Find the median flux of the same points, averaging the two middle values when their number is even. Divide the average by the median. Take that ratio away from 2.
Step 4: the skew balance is 1.01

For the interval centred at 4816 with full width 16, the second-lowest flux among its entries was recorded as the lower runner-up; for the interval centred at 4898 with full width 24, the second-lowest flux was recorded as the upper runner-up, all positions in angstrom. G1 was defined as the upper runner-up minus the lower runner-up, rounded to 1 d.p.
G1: -3.8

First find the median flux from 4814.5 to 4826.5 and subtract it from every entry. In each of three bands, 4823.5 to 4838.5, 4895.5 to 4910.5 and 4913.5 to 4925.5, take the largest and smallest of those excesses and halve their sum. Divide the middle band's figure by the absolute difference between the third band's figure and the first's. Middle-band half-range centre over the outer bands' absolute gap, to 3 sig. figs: -11.0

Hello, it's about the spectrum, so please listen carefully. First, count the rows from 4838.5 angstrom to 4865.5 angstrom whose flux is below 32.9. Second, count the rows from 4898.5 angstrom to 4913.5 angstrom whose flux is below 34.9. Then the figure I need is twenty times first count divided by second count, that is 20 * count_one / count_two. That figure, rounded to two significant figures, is 20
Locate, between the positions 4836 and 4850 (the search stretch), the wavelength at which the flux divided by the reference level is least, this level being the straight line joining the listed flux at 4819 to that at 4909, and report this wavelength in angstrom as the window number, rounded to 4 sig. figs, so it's 4846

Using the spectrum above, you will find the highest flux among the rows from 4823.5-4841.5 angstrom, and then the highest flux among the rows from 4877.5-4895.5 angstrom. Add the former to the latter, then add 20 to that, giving 92.3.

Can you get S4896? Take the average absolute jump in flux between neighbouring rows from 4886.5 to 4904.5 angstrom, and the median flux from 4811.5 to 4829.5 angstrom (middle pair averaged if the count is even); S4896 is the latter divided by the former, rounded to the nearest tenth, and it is 20.4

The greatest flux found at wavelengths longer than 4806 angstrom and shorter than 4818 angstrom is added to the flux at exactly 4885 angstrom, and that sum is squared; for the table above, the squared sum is 4519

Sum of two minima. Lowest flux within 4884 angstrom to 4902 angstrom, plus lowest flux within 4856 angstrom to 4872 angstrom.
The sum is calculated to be 58.5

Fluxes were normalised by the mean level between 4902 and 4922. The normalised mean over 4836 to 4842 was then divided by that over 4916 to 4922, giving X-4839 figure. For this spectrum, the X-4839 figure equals 1.06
